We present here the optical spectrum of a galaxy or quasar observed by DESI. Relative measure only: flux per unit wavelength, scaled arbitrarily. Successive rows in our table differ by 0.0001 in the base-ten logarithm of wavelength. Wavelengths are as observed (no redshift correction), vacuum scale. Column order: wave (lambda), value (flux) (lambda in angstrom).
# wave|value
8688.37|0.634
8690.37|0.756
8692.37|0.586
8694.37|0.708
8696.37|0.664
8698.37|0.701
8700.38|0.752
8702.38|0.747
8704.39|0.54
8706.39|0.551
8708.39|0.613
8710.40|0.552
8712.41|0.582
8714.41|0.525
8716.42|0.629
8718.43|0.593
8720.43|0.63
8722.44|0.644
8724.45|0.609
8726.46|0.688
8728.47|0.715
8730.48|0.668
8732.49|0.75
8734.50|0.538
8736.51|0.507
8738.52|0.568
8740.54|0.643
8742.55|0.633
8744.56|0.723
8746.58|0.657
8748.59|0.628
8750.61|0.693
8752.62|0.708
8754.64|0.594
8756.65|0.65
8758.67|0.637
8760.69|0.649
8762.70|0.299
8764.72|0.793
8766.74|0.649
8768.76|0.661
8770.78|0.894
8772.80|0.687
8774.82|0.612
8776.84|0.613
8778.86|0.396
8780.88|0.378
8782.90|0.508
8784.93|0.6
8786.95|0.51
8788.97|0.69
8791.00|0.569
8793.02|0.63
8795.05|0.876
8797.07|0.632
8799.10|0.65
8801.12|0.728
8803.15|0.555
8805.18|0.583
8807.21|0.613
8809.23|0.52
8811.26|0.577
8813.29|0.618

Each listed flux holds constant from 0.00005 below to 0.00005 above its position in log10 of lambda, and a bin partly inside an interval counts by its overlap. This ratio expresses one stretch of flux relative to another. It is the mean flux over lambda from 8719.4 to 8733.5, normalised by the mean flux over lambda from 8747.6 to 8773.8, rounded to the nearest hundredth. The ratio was 1.02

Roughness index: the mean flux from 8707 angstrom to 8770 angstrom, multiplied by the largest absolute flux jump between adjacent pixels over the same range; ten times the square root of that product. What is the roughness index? 5.6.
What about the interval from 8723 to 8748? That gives 3.7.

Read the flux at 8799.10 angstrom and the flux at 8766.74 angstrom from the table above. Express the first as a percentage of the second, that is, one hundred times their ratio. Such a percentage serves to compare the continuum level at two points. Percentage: 100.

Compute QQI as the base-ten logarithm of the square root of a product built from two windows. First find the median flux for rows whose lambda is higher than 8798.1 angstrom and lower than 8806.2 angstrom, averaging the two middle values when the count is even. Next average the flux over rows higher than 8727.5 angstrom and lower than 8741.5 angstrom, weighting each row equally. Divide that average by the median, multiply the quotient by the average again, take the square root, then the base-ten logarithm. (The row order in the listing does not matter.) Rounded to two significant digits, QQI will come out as -0.098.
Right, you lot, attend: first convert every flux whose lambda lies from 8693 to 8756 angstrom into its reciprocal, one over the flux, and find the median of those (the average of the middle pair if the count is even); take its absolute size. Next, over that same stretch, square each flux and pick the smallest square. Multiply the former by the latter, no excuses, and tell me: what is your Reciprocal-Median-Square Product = 0.4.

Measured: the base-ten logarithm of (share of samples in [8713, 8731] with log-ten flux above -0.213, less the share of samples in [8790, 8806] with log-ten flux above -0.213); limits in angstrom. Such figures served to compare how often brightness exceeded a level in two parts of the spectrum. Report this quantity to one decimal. -1.4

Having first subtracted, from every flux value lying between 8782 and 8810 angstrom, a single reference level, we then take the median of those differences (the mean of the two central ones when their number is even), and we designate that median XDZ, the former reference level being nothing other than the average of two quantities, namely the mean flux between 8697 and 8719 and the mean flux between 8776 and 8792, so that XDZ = 0.032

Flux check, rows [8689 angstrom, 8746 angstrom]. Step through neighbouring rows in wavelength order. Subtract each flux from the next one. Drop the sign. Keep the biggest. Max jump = 0.2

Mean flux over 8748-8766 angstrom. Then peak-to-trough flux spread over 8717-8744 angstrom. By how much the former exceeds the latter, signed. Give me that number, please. 0.385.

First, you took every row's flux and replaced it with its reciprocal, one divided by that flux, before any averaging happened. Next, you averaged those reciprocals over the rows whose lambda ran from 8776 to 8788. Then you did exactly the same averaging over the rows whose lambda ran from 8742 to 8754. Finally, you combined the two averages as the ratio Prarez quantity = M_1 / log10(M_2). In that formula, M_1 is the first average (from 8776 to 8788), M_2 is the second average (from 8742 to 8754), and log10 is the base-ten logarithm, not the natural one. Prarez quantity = 12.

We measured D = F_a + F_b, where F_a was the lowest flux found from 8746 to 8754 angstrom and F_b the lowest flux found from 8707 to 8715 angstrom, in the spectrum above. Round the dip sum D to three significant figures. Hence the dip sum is 1.15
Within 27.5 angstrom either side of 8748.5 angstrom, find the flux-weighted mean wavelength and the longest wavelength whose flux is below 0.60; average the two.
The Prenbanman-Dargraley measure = 8755.8 angstrom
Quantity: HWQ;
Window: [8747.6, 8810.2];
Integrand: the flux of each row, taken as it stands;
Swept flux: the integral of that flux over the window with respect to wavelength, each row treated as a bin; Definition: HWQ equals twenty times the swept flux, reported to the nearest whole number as 776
